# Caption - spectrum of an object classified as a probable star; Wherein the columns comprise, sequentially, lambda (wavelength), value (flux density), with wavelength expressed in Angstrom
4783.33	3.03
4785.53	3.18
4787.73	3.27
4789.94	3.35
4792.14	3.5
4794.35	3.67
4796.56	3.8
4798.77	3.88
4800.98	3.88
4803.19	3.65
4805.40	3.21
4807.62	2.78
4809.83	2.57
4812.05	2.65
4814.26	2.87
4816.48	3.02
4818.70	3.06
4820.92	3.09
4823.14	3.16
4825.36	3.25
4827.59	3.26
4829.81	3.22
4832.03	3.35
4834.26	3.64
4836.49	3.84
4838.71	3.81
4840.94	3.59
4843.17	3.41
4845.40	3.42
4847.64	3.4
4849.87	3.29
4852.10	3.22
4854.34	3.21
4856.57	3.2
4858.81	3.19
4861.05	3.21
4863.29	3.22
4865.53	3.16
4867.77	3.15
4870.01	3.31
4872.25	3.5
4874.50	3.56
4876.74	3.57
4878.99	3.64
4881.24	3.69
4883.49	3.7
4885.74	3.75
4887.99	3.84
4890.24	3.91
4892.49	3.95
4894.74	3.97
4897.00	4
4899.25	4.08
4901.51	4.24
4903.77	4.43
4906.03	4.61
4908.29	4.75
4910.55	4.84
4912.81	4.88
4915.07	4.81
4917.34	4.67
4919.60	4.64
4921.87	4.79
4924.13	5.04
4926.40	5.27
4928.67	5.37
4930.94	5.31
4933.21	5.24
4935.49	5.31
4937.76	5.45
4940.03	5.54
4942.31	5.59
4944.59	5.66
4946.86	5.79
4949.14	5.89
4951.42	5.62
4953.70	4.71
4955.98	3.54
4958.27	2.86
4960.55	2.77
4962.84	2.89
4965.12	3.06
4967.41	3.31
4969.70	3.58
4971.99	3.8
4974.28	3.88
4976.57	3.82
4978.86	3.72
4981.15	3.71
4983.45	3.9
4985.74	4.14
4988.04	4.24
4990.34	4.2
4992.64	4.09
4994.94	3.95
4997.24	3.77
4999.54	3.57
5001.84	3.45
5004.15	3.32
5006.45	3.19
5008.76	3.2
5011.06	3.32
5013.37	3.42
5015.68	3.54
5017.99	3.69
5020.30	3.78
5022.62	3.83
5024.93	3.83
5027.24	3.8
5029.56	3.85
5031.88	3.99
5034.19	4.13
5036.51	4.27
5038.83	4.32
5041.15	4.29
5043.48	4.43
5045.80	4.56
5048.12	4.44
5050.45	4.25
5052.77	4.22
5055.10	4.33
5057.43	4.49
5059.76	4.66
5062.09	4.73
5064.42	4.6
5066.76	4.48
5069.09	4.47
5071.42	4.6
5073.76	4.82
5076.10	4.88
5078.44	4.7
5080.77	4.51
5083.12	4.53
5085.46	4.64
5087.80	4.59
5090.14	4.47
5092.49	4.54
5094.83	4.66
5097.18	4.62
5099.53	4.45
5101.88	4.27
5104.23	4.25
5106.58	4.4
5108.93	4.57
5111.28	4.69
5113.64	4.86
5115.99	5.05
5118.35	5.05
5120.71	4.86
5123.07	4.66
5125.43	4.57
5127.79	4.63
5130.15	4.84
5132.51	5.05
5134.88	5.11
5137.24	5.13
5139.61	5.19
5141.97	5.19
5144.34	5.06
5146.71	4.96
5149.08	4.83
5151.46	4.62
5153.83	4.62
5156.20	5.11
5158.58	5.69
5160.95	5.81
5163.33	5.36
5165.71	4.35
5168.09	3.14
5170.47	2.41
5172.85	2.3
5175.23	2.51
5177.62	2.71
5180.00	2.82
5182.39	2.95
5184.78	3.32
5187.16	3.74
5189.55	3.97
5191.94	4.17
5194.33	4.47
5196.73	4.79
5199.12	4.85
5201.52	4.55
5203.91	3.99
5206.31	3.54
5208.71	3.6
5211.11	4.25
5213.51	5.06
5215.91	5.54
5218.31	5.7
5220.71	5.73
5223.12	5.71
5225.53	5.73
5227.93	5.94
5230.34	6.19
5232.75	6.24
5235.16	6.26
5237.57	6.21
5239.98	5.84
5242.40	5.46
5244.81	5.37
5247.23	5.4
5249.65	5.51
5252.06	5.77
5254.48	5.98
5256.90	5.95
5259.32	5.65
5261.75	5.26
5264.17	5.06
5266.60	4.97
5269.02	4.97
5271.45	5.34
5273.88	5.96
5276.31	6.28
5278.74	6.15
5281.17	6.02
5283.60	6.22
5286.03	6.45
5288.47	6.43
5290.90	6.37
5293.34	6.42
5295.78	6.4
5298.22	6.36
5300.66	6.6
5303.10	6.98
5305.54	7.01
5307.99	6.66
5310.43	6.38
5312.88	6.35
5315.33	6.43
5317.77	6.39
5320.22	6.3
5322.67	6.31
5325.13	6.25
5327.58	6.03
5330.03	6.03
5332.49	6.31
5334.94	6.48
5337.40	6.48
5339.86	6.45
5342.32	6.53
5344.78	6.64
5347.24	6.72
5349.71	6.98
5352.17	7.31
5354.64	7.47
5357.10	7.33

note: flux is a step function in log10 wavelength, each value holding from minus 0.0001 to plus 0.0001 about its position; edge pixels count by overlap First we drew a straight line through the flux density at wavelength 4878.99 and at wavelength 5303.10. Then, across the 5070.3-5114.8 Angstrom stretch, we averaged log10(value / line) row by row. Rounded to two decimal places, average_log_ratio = -0.07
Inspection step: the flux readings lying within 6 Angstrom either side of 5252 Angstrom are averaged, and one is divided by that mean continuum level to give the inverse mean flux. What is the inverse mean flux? 0.17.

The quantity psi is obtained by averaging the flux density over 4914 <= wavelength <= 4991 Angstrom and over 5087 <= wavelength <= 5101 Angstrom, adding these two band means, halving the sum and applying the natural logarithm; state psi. 1.51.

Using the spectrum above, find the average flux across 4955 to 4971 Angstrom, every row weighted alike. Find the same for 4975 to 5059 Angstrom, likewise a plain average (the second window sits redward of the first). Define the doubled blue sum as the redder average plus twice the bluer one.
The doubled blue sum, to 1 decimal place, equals 10.2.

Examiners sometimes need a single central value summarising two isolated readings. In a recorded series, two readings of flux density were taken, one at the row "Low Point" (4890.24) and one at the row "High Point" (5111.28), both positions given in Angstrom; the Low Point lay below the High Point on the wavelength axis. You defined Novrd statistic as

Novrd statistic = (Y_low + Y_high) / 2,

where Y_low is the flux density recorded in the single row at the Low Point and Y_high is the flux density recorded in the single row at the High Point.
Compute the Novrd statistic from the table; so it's 4.3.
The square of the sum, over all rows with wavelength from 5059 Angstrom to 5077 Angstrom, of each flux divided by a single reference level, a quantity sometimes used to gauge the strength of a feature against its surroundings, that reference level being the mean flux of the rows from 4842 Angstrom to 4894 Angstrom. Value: 116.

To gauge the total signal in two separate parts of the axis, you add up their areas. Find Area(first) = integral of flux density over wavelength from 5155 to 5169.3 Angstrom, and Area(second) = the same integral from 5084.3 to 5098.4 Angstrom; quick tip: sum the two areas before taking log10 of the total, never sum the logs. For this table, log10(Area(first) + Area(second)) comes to 2.13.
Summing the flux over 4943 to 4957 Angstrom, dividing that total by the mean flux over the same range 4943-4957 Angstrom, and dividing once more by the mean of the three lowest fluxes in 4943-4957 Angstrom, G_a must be 1.3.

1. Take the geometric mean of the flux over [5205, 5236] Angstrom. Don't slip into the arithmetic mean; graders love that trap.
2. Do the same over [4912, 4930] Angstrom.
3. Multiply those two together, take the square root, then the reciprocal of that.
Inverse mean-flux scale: 0.20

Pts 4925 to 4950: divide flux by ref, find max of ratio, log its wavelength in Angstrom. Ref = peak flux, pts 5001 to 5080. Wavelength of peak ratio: 4949.14 Angstrom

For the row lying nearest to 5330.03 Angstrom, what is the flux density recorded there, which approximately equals 6.03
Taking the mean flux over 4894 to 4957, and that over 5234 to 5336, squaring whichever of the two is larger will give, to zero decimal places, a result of 37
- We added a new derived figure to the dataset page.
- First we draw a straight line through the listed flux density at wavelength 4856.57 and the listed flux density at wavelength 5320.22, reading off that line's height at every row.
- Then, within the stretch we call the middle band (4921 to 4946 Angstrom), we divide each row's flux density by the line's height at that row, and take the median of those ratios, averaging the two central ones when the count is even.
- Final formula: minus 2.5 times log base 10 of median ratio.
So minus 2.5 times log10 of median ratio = -0.39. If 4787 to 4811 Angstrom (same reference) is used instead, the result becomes -0.25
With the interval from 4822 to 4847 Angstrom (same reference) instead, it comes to -0.10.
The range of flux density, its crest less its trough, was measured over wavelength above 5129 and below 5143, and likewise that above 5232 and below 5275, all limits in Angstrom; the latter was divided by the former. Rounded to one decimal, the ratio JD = 3.7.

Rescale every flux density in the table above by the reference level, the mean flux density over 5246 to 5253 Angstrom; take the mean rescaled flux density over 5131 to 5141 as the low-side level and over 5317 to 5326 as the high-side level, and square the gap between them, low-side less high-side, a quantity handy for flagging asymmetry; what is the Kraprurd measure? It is 0.046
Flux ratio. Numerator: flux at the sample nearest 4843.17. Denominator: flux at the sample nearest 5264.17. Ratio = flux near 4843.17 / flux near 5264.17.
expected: 0.67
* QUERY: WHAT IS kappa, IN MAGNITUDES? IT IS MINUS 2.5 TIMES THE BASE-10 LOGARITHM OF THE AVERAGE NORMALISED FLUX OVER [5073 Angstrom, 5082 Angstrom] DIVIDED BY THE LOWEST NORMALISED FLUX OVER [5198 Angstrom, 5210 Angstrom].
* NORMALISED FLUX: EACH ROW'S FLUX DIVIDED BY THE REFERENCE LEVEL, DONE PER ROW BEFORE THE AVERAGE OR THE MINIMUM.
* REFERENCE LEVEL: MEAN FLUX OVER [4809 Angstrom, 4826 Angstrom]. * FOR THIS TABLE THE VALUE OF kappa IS -0.31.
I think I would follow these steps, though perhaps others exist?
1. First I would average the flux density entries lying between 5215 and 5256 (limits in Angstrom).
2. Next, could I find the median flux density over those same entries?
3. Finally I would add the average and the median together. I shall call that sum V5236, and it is 11.5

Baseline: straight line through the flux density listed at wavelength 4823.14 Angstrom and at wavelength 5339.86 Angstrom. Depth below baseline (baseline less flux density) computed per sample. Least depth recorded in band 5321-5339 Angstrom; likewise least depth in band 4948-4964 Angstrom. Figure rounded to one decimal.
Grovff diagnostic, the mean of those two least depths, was -1.0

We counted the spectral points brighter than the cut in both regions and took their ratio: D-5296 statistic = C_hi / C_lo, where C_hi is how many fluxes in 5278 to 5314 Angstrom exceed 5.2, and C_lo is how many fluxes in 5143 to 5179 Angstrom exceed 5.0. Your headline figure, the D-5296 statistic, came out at 3.0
